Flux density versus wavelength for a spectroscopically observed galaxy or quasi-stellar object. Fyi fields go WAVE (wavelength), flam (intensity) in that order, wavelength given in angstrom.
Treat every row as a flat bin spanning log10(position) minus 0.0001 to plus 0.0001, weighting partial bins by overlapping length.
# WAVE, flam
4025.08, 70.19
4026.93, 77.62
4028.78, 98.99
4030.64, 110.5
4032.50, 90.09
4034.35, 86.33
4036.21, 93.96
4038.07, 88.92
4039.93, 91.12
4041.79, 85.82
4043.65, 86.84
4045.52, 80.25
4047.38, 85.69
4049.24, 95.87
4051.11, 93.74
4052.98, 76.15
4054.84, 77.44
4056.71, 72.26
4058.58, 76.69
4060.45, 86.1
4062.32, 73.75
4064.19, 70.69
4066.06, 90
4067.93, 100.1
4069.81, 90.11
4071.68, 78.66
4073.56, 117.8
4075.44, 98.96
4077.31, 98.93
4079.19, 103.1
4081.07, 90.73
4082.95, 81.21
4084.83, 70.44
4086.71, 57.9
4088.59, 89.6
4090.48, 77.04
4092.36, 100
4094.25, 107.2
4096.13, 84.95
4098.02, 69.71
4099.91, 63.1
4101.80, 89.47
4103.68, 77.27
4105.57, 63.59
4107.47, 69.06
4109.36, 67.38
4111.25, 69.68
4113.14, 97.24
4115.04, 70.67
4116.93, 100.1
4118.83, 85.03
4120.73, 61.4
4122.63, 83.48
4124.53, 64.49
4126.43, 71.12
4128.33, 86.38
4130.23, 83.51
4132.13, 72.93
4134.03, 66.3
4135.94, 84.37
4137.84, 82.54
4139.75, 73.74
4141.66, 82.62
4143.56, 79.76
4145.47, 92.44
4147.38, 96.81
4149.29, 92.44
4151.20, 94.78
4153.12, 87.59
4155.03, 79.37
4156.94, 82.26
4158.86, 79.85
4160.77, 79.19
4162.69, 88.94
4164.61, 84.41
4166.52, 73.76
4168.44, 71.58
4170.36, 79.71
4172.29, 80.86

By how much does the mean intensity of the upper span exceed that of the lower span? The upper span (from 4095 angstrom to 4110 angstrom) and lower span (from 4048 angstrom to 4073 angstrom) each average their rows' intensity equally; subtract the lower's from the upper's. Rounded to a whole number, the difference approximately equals -10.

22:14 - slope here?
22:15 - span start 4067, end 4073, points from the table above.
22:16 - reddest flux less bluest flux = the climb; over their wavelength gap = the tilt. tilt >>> -5.7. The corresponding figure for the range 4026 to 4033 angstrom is 2.2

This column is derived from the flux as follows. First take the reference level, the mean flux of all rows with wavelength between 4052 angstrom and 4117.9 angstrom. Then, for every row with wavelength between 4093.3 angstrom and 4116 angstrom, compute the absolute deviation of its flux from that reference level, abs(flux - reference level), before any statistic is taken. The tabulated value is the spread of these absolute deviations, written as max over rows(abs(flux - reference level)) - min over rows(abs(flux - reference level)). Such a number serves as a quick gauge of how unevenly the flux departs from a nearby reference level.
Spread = 22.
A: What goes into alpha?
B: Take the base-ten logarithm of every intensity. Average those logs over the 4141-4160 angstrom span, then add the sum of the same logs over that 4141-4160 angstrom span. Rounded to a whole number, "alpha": 21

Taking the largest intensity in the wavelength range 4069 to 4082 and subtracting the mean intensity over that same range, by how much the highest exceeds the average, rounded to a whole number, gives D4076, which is 21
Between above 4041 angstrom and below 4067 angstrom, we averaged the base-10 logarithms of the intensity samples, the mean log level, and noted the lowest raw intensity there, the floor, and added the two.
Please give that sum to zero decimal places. 73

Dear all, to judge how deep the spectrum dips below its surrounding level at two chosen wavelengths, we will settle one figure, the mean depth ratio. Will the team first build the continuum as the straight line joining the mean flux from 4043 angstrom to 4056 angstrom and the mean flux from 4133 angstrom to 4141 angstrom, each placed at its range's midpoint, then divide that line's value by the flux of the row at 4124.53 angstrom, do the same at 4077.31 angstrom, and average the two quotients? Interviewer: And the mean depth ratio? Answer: 1.02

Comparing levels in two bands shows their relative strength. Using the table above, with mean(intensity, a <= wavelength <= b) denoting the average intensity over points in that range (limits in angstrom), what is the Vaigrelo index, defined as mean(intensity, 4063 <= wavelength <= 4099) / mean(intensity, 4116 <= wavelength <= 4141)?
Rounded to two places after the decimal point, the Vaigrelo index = 1.13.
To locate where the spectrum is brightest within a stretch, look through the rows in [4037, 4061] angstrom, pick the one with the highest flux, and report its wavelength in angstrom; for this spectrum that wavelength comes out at 4049.24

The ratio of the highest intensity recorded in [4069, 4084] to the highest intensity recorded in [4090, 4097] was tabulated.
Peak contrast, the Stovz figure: 1.10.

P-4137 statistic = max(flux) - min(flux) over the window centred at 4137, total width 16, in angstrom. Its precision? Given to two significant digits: 18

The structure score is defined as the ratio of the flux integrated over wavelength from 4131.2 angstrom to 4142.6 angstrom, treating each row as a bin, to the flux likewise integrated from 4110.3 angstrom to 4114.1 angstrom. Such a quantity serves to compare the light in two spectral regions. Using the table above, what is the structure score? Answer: 2.8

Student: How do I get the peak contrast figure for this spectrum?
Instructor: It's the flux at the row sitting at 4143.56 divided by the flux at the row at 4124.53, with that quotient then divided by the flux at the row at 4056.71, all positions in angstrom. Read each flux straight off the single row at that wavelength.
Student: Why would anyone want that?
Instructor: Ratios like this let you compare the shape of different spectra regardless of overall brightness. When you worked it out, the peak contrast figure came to 0.0171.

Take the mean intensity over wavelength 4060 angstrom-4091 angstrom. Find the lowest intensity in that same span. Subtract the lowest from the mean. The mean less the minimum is 29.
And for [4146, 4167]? 12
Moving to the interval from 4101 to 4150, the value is 18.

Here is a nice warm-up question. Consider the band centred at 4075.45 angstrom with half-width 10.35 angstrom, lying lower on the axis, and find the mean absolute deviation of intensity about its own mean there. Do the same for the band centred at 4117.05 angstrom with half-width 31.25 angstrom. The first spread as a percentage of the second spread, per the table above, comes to 95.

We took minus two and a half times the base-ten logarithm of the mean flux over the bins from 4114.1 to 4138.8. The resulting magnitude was -4.73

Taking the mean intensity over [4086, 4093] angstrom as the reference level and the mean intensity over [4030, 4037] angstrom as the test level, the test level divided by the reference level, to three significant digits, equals 1.17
